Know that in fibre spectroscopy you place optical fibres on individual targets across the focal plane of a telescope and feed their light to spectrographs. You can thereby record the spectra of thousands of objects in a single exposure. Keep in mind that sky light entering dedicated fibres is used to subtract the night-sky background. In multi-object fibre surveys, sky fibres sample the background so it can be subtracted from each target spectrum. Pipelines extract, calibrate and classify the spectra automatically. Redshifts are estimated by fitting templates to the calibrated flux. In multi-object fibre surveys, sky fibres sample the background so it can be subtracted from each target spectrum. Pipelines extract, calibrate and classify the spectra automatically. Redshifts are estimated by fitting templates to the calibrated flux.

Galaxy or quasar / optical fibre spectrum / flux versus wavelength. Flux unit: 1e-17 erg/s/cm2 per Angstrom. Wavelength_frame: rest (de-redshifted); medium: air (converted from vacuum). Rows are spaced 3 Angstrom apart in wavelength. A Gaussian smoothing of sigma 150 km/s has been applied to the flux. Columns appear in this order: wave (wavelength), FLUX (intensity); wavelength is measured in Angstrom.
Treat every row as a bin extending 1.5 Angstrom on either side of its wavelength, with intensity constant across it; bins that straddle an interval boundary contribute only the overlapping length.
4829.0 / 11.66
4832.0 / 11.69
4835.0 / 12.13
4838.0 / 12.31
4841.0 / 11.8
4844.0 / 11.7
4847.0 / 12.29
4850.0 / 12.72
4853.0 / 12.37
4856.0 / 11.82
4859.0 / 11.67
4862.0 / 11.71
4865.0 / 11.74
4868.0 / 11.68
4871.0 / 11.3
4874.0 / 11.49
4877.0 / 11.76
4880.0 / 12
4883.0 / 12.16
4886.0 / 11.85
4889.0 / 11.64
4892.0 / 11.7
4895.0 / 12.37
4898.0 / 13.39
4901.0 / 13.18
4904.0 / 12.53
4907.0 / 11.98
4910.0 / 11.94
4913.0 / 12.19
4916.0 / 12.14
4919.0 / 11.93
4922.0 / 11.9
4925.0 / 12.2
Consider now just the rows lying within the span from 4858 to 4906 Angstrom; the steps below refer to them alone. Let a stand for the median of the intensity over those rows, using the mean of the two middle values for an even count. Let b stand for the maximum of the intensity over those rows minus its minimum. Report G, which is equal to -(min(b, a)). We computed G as -2.1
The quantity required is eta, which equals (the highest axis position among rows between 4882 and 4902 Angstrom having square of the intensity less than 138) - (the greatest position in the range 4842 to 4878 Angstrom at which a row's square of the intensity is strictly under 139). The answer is 15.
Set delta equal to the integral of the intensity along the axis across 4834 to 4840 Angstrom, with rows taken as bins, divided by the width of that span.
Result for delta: 12.2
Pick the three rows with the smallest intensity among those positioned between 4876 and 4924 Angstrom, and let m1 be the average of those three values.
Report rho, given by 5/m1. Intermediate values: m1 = 11.70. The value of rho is 0.427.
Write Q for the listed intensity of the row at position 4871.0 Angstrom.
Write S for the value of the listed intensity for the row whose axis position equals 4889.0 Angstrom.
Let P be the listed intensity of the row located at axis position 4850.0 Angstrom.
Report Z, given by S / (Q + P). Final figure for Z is 0.48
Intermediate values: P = 12.72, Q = 11.3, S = 11.64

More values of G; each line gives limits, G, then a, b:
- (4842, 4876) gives -1.4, 11.71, 1.4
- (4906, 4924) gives -0.3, 11.96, 0.3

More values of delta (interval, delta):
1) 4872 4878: 11.6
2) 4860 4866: 11.7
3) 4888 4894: 11.7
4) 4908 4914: 12.0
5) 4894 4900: 12.9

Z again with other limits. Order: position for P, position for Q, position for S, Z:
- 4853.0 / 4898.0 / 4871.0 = 0.44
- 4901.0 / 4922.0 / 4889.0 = 0.46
